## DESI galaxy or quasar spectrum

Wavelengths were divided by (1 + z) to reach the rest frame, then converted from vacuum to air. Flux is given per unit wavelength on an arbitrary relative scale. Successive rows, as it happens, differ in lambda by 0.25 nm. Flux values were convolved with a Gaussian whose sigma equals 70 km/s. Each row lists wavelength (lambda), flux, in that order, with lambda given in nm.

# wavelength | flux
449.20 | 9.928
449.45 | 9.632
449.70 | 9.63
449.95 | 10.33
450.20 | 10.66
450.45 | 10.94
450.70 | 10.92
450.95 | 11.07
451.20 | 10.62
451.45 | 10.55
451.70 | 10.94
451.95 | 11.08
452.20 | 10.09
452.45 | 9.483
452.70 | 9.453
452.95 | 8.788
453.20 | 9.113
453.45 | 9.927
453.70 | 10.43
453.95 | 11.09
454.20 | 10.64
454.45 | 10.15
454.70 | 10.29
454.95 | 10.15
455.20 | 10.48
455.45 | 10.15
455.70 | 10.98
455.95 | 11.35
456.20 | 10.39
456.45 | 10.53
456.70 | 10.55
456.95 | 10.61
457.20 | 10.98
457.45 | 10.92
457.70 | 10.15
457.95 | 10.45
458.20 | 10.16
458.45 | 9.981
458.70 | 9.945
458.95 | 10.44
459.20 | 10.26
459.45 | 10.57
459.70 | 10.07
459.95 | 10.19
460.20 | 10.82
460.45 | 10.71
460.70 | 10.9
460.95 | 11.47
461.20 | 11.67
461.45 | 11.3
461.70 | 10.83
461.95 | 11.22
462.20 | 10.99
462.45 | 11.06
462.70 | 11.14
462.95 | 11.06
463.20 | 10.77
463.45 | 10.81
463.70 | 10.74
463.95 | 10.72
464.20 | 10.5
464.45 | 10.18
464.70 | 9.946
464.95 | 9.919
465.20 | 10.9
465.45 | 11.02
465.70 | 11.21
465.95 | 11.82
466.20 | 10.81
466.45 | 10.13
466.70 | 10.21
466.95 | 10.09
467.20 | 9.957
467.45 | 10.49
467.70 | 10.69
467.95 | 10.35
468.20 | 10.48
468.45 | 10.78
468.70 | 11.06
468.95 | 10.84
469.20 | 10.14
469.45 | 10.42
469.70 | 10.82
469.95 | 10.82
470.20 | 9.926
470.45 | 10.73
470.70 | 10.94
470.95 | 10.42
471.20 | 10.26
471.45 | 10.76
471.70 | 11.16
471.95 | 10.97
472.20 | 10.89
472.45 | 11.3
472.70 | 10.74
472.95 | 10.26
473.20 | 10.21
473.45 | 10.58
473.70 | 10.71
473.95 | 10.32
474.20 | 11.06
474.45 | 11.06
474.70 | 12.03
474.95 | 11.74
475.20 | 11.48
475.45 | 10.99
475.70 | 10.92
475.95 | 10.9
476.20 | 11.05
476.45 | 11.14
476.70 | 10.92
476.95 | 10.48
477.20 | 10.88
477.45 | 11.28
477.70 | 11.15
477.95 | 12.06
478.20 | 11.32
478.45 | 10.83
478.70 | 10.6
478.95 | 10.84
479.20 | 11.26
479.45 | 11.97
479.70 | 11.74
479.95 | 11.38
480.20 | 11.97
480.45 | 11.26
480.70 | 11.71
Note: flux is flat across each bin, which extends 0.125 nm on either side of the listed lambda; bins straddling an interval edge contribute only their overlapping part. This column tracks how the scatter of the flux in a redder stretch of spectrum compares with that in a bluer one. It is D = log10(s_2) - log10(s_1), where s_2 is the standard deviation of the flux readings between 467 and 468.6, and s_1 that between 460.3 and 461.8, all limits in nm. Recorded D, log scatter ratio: -0.13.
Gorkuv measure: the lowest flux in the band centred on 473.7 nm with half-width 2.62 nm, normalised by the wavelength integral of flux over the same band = 0.178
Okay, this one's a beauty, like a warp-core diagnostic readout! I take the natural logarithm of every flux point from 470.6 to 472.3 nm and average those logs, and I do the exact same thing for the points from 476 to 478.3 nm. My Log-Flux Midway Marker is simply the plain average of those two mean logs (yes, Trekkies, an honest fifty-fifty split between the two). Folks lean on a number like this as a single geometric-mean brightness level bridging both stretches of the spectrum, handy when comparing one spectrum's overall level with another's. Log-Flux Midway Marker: 2.393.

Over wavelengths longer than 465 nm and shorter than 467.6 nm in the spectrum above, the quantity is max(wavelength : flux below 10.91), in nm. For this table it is 467.45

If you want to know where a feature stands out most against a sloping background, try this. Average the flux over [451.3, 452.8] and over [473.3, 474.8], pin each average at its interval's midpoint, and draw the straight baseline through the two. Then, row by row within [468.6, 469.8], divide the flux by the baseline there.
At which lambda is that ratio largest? 468.70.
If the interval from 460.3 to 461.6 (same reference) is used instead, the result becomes 461.20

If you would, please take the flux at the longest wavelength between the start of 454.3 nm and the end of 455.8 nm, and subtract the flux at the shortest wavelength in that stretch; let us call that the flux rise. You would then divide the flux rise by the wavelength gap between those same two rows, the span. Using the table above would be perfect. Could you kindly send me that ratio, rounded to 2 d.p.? 0.66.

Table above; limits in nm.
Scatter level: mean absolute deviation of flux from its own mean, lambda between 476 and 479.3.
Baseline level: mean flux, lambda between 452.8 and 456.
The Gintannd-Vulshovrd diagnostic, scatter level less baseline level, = -10.0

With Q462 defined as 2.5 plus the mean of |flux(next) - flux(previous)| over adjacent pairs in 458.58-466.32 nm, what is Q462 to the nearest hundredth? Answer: 2.80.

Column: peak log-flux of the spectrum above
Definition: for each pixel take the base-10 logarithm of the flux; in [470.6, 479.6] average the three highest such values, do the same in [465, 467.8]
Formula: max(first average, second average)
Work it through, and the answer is 1.08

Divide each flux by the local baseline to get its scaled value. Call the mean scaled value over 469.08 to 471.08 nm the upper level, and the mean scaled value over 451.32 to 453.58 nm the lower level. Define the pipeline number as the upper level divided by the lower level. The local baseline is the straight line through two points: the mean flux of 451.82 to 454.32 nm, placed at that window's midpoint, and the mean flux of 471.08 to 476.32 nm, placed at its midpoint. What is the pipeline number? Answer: 0.982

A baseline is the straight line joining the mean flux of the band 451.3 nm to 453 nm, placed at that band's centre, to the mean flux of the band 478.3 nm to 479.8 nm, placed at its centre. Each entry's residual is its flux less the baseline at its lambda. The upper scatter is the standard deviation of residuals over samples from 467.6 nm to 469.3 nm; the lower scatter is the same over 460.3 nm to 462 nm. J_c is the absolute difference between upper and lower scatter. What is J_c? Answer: 0.03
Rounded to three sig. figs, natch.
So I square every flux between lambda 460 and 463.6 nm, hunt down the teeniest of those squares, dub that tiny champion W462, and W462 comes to 115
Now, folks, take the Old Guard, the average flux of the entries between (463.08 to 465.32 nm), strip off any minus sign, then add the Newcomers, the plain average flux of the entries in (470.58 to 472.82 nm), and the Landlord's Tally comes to 21.3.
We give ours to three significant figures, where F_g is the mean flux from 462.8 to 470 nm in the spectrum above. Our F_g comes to 10.6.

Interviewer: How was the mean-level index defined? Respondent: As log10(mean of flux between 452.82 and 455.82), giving 1.01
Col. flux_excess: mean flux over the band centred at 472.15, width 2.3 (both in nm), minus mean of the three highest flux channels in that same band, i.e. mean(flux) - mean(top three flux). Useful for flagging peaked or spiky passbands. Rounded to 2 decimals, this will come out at -0.42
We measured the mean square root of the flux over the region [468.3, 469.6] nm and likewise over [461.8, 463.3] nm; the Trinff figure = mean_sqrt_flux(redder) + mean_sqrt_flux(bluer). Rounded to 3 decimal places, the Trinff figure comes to 6.585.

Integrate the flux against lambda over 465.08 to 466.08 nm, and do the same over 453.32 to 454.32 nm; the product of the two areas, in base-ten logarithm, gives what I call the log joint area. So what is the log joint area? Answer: 2.07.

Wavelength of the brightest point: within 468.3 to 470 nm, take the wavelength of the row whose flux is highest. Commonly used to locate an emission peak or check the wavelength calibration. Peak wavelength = 468.70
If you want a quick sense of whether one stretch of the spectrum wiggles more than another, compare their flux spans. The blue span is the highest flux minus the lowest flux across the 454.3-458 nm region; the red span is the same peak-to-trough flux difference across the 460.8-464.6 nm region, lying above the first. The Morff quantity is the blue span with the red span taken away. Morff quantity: -0.29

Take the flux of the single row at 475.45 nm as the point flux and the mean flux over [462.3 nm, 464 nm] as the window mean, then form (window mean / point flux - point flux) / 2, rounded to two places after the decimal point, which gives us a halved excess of -5.00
